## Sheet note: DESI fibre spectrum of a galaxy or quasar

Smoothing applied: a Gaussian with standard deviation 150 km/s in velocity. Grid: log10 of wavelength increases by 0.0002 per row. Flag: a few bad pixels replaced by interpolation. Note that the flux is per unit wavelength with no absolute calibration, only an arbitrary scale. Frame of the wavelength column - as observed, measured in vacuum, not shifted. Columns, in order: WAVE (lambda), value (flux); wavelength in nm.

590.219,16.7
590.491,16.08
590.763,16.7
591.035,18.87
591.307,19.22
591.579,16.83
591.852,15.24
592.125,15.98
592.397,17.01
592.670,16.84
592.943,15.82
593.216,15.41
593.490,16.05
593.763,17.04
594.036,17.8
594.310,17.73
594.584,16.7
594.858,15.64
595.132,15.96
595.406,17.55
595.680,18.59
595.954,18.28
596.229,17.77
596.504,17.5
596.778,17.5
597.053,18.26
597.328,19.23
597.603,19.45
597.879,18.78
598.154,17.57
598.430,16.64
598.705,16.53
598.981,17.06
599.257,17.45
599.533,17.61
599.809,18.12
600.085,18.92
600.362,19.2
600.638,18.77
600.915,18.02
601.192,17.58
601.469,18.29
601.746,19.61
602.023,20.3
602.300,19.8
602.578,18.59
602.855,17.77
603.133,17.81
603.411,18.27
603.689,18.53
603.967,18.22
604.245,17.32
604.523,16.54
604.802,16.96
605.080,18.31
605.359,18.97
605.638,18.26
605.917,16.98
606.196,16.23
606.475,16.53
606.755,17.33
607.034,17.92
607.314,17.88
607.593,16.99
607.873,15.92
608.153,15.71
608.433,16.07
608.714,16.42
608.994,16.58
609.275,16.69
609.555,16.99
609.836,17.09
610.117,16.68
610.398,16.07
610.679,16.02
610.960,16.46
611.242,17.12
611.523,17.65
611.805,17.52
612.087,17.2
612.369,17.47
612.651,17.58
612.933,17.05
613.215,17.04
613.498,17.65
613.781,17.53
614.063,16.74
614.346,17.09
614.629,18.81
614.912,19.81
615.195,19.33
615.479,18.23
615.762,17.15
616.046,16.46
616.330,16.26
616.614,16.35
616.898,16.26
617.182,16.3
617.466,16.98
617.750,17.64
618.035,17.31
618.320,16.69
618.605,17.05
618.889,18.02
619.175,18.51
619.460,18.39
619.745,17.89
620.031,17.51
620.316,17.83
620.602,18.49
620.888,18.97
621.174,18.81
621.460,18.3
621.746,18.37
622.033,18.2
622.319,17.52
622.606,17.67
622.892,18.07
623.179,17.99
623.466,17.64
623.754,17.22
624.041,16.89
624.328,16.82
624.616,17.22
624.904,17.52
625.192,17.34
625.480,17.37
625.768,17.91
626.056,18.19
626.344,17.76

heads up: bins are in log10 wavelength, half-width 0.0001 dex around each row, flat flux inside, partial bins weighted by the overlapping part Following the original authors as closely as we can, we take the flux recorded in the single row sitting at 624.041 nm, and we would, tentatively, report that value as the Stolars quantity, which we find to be 16.89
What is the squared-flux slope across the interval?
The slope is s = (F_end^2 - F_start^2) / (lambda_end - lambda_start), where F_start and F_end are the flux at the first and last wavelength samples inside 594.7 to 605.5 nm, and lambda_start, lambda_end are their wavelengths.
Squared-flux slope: 11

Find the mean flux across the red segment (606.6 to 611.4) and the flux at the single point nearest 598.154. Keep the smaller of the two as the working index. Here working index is 16.7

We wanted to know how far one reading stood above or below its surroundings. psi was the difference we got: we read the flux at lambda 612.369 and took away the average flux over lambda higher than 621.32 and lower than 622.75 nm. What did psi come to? -0.5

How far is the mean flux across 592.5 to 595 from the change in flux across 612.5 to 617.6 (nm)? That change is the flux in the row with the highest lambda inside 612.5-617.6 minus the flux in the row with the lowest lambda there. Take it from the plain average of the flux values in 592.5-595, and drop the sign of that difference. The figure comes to 17.2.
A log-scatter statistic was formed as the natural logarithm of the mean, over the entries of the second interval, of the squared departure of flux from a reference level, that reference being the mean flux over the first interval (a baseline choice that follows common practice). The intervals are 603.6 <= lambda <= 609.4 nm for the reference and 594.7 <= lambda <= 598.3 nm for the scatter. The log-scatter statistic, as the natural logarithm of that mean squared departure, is 0.50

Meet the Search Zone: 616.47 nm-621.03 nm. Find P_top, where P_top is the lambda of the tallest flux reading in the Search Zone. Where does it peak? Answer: 620.888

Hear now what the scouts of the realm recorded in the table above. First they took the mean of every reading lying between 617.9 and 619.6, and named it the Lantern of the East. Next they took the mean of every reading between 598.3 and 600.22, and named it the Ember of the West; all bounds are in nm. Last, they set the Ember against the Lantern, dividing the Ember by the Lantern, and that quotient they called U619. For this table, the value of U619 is 0.99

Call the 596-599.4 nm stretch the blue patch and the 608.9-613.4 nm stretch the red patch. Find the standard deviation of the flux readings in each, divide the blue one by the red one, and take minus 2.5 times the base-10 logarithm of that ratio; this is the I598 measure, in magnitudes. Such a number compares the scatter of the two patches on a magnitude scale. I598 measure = -0.7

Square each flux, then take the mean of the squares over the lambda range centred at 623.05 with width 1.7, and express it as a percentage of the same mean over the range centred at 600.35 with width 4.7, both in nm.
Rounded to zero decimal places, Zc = 94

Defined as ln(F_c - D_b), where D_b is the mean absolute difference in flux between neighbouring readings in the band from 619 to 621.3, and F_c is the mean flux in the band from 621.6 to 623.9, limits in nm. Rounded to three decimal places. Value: 2.860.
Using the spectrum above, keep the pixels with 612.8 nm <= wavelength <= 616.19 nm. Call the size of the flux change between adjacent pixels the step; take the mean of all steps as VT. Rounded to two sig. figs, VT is 0.72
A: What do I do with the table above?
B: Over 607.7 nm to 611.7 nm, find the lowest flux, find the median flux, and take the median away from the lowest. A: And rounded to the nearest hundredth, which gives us -0.81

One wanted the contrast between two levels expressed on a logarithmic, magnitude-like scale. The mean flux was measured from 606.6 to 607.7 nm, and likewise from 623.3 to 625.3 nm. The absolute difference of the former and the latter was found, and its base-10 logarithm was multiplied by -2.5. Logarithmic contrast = 1.3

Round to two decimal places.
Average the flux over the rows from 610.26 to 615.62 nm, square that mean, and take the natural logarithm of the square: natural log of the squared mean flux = 5.72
